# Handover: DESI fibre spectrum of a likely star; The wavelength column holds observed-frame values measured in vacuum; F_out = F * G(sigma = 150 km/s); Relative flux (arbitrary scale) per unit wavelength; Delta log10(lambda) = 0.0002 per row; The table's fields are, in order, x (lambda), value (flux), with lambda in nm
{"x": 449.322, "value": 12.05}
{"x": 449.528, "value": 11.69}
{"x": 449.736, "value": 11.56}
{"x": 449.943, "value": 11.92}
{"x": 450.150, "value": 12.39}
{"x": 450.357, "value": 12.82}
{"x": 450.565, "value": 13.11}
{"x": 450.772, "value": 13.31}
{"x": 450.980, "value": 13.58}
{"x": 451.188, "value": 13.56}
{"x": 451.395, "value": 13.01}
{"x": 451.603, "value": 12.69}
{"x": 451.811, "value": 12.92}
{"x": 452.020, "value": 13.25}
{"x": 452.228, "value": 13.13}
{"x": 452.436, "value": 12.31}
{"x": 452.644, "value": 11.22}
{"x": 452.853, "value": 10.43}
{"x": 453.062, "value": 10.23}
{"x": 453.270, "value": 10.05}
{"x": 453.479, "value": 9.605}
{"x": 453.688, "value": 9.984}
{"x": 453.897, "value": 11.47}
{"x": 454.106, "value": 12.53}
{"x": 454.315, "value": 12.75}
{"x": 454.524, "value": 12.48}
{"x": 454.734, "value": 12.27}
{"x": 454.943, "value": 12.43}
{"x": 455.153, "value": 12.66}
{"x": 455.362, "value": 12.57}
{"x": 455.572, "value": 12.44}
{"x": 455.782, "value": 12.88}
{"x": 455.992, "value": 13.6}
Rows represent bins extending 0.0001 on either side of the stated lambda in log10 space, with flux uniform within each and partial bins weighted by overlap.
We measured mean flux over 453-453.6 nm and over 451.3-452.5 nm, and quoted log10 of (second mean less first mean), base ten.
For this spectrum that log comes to 0.5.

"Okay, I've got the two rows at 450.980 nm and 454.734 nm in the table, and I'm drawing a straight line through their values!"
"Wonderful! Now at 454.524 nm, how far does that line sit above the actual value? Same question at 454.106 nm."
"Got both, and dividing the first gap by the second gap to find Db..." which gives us 3.3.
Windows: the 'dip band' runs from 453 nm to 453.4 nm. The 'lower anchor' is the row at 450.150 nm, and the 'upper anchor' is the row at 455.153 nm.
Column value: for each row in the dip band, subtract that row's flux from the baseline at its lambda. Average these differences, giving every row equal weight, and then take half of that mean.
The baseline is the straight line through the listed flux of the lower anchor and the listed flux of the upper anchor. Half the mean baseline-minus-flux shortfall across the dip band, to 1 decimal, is 1.2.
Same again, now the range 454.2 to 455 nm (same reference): 0.1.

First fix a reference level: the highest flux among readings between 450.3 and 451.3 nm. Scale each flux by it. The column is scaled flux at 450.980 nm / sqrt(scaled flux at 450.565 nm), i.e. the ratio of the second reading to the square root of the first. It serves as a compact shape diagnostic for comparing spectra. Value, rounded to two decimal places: 1.02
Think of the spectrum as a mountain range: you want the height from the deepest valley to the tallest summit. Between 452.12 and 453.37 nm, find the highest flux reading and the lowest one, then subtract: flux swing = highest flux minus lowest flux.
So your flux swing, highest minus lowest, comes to 3.1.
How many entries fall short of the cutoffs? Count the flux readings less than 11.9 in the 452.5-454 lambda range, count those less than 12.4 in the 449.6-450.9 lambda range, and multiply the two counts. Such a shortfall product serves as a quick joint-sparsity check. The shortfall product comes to 21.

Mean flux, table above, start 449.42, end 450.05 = 11.7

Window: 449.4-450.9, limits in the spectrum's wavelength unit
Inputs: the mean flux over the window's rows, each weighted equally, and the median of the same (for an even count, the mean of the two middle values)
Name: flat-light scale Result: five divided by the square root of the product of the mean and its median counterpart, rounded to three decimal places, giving 0.403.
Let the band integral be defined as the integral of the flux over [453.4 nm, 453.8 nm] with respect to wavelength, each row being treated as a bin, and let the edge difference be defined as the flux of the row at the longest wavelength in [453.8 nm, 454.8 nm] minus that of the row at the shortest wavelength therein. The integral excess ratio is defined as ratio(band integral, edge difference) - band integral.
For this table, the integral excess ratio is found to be 1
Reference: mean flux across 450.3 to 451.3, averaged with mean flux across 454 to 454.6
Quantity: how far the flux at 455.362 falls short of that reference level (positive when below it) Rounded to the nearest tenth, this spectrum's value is 0.4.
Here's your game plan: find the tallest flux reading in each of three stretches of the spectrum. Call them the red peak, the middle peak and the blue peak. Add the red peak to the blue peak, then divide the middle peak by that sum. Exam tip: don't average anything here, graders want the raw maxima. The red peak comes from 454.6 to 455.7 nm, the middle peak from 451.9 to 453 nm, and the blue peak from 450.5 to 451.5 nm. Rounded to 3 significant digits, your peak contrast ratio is 0.505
